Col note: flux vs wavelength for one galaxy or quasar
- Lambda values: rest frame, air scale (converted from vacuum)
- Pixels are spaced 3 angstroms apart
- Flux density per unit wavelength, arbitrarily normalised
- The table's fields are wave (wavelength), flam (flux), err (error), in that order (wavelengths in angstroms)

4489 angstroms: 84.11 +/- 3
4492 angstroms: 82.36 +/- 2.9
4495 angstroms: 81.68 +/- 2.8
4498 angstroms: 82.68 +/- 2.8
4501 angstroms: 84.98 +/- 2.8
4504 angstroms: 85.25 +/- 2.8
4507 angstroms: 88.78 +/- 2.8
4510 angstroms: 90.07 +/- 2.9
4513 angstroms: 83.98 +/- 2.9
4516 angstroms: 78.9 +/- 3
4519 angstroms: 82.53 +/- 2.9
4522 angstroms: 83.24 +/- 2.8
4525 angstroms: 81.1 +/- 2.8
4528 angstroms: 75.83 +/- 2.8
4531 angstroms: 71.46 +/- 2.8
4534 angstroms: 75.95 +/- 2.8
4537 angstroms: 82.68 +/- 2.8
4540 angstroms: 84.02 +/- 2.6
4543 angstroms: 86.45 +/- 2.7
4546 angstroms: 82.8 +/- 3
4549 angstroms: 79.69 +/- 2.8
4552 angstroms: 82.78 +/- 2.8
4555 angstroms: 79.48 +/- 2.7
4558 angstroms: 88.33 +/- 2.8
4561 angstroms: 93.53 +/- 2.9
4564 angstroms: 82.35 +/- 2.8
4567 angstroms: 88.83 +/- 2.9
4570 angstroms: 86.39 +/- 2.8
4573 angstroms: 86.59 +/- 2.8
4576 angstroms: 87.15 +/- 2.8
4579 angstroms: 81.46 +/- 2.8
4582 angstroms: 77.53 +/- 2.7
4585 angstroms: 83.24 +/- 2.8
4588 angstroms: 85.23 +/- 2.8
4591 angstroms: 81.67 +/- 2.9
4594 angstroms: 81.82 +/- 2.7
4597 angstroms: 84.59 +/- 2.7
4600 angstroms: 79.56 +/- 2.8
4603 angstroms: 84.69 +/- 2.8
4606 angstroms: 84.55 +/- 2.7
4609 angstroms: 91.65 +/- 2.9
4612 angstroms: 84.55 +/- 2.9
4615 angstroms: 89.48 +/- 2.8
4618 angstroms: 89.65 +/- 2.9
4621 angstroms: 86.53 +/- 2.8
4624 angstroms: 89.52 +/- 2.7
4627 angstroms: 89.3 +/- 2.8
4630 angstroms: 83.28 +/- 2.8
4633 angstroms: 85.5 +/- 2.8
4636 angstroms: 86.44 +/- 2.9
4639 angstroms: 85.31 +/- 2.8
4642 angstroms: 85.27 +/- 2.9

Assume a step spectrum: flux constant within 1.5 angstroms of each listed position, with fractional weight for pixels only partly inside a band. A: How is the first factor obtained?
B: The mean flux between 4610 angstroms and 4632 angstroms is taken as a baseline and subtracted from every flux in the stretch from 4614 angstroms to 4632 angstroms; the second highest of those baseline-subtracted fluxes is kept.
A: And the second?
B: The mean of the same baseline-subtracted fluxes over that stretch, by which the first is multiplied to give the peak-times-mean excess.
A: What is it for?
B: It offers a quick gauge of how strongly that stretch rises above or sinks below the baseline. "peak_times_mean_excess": 1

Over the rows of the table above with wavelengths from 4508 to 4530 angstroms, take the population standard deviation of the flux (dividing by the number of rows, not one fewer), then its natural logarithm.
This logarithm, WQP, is 1.42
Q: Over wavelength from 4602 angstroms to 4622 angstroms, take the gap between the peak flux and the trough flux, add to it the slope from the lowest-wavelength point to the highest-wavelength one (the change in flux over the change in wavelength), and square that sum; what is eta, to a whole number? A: 52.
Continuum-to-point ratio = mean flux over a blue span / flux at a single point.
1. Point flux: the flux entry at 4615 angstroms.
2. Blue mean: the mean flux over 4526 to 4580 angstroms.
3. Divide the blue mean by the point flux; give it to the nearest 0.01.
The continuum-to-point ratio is 0.93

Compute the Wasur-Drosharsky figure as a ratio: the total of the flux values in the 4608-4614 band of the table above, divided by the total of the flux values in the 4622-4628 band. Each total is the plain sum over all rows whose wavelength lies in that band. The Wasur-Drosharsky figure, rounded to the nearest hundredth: 0.99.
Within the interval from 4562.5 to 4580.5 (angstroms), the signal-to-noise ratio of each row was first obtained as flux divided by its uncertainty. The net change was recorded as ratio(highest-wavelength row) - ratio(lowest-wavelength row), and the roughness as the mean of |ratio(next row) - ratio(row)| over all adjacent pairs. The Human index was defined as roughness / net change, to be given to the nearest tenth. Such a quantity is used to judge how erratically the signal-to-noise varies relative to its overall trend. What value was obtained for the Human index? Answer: -2.4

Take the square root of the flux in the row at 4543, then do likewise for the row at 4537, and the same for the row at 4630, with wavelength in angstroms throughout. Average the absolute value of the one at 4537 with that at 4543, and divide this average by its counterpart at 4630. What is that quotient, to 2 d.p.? 1.01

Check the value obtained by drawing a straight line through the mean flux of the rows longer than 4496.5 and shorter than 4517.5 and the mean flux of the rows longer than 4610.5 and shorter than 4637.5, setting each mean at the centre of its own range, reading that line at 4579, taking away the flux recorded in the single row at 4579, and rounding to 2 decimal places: 4.84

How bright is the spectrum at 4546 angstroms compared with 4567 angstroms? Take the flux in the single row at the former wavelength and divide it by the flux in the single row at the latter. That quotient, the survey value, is 0.93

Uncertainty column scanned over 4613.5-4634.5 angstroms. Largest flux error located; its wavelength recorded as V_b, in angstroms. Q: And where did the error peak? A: 4618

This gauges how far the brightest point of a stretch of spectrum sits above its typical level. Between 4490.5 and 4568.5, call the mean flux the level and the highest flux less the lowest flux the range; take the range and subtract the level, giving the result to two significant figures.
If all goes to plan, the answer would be -61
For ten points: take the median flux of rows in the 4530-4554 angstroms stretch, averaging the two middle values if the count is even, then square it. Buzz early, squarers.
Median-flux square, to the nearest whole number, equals 6844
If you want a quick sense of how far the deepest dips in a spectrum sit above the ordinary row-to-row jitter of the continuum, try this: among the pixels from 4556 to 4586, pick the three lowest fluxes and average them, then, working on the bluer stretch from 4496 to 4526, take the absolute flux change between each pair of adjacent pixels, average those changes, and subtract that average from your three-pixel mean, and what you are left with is 77.7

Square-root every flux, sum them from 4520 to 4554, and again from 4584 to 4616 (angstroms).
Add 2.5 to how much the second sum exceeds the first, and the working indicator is 5.0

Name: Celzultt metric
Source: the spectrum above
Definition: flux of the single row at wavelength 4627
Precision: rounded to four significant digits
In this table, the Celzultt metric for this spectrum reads 89.30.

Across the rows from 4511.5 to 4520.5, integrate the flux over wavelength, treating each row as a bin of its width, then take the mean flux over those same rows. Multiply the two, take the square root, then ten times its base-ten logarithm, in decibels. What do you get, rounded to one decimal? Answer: 23.9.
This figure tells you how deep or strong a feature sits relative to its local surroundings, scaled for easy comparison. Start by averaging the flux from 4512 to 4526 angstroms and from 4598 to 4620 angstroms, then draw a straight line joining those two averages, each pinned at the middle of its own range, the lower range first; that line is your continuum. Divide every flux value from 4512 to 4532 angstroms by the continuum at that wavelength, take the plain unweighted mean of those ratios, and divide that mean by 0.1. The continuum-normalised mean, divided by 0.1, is 9.7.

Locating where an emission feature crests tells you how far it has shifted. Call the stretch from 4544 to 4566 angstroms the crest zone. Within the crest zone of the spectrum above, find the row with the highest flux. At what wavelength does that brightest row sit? 4561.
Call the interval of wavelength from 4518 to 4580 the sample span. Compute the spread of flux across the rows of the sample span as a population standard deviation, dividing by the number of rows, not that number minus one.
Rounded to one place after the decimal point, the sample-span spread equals 4.8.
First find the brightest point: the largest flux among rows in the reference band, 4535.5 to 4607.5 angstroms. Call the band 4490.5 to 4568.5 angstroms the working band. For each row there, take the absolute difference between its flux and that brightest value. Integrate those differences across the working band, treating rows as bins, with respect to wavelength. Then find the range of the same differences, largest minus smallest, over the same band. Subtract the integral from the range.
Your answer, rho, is -794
